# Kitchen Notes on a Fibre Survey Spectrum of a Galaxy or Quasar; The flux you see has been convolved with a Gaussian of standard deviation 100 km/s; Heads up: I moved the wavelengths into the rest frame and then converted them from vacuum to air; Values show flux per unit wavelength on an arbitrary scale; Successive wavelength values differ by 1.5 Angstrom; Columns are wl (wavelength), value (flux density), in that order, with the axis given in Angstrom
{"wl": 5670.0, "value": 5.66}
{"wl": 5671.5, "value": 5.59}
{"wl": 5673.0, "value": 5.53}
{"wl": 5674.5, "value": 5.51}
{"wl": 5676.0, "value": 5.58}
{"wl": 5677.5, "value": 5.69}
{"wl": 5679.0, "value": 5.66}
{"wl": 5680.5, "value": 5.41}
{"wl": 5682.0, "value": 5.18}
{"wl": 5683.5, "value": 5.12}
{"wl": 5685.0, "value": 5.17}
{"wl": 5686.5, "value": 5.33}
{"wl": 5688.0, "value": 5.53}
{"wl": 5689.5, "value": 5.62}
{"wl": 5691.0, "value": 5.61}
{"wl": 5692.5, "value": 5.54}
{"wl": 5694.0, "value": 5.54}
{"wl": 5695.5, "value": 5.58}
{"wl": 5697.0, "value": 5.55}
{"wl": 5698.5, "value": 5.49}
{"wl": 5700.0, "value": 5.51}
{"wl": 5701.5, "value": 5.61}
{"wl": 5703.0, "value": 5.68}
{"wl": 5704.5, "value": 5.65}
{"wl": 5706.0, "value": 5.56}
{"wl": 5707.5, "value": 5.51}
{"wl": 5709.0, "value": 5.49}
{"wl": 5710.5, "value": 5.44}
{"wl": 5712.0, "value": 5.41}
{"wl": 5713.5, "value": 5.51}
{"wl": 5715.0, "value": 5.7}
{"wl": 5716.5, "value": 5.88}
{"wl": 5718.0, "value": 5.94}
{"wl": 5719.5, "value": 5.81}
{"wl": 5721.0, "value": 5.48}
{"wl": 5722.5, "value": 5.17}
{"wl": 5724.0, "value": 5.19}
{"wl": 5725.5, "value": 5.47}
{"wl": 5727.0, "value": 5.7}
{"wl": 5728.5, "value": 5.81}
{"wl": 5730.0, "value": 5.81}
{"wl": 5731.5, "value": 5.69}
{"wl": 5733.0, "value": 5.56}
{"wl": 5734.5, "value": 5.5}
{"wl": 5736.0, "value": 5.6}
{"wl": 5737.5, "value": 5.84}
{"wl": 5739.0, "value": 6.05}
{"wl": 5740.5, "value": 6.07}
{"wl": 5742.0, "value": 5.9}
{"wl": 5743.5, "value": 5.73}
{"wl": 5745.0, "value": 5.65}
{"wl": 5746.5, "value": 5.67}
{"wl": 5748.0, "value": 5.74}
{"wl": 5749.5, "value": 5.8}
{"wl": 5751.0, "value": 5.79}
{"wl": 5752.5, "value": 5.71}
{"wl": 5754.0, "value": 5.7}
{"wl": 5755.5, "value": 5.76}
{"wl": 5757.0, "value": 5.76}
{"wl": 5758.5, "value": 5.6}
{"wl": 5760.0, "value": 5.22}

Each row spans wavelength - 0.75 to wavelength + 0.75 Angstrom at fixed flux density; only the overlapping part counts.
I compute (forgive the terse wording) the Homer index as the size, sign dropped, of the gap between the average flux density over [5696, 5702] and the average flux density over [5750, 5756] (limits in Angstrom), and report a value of 0.20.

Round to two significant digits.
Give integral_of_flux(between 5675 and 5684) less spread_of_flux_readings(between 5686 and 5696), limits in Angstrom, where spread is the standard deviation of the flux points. 49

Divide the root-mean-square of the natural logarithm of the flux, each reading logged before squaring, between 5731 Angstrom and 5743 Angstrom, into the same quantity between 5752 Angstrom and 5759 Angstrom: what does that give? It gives 0.993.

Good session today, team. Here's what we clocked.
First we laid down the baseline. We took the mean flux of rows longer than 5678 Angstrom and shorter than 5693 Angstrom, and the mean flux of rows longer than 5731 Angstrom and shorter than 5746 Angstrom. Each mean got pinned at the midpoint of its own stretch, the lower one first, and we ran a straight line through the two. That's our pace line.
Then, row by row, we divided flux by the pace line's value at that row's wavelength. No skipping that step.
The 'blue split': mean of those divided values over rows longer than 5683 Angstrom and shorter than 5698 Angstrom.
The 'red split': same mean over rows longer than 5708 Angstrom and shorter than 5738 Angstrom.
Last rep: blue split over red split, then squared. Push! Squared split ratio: 1.03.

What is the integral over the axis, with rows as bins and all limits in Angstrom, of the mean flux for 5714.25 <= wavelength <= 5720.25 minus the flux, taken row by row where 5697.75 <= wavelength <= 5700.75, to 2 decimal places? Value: 1.00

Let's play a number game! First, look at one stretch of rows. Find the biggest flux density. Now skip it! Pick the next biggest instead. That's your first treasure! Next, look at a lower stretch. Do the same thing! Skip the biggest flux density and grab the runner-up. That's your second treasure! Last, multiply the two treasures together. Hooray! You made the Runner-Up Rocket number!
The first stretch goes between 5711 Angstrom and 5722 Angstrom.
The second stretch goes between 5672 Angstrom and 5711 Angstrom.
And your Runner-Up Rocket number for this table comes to 33.4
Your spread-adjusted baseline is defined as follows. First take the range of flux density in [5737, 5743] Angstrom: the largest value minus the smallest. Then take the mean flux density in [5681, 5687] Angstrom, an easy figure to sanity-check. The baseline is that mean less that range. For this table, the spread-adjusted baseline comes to 4.97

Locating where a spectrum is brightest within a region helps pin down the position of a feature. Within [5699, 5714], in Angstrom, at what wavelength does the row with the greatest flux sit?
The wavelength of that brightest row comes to 5703.0 Angstrom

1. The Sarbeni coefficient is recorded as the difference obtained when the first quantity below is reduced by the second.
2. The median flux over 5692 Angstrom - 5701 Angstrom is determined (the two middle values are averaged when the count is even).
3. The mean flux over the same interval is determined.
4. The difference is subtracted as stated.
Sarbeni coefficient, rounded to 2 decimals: 0.00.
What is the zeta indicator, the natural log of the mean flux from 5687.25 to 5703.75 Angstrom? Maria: 1.72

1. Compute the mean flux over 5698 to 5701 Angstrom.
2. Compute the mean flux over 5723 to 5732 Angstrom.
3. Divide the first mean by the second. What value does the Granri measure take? 0.98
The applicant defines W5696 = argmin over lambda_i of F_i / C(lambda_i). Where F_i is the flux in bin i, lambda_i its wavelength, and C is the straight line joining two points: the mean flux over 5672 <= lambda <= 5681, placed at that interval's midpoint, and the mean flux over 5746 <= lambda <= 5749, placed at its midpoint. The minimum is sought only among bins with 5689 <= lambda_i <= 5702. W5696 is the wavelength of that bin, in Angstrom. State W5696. 5698.5 Angstrom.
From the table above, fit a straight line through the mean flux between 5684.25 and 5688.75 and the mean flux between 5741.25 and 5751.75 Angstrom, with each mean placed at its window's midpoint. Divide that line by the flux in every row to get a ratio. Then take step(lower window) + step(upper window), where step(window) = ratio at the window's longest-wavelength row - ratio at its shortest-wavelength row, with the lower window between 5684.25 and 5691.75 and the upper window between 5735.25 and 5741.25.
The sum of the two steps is -0.15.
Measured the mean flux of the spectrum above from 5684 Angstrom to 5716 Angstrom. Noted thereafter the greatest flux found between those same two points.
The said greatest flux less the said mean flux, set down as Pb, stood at 0.175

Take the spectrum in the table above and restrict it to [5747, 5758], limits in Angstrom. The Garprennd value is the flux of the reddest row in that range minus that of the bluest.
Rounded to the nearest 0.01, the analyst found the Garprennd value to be 0.02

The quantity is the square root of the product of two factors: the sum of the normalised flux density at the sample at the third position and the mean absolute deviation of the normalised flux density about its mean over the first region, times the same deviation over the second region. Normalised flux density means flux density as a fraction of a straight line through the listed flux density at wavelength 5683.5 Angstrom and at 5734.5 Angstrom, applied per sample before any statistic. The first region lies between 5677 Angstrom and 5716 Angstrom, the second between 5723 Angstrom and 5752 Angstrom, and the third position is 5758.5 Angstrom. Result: 0.161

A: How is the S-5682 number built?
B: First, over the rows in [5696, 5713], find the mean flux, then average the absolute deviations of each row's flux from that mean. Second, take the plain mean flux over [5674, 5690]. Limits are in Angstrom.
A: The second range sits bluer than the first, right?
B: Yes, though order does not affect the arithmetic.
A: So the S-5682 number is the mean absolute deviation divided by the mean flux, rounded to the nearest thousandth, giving 0.012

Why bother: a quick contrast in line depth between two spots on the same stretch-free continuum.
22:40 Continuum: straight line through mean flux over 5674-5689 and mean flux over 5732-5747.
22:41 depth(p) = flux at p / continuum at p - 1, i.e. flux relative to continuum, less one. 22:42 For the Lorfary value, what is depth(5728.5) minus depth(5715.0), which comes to 0.01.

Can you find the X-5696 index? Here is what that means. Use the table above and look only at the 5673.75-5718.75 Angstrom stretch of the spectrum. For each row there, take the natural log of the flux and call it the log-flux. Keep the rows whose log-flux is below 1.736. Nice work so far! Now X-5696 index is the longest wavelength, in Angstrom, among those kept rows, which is 5713.5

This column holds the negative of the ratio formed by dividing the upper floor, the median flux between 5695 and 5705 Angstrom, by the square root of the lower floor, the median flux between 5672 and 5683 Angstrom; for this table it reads -2.37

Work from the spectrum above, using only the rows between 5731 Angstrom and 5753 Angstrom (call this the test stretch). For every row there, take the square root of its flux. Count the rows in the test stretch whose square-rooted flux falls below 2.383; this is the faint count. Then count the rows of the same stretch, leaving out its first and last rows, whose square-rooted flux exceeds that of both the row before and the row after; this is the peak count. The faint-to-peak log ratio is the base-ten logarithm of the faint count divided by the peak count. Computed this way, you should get 0.40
